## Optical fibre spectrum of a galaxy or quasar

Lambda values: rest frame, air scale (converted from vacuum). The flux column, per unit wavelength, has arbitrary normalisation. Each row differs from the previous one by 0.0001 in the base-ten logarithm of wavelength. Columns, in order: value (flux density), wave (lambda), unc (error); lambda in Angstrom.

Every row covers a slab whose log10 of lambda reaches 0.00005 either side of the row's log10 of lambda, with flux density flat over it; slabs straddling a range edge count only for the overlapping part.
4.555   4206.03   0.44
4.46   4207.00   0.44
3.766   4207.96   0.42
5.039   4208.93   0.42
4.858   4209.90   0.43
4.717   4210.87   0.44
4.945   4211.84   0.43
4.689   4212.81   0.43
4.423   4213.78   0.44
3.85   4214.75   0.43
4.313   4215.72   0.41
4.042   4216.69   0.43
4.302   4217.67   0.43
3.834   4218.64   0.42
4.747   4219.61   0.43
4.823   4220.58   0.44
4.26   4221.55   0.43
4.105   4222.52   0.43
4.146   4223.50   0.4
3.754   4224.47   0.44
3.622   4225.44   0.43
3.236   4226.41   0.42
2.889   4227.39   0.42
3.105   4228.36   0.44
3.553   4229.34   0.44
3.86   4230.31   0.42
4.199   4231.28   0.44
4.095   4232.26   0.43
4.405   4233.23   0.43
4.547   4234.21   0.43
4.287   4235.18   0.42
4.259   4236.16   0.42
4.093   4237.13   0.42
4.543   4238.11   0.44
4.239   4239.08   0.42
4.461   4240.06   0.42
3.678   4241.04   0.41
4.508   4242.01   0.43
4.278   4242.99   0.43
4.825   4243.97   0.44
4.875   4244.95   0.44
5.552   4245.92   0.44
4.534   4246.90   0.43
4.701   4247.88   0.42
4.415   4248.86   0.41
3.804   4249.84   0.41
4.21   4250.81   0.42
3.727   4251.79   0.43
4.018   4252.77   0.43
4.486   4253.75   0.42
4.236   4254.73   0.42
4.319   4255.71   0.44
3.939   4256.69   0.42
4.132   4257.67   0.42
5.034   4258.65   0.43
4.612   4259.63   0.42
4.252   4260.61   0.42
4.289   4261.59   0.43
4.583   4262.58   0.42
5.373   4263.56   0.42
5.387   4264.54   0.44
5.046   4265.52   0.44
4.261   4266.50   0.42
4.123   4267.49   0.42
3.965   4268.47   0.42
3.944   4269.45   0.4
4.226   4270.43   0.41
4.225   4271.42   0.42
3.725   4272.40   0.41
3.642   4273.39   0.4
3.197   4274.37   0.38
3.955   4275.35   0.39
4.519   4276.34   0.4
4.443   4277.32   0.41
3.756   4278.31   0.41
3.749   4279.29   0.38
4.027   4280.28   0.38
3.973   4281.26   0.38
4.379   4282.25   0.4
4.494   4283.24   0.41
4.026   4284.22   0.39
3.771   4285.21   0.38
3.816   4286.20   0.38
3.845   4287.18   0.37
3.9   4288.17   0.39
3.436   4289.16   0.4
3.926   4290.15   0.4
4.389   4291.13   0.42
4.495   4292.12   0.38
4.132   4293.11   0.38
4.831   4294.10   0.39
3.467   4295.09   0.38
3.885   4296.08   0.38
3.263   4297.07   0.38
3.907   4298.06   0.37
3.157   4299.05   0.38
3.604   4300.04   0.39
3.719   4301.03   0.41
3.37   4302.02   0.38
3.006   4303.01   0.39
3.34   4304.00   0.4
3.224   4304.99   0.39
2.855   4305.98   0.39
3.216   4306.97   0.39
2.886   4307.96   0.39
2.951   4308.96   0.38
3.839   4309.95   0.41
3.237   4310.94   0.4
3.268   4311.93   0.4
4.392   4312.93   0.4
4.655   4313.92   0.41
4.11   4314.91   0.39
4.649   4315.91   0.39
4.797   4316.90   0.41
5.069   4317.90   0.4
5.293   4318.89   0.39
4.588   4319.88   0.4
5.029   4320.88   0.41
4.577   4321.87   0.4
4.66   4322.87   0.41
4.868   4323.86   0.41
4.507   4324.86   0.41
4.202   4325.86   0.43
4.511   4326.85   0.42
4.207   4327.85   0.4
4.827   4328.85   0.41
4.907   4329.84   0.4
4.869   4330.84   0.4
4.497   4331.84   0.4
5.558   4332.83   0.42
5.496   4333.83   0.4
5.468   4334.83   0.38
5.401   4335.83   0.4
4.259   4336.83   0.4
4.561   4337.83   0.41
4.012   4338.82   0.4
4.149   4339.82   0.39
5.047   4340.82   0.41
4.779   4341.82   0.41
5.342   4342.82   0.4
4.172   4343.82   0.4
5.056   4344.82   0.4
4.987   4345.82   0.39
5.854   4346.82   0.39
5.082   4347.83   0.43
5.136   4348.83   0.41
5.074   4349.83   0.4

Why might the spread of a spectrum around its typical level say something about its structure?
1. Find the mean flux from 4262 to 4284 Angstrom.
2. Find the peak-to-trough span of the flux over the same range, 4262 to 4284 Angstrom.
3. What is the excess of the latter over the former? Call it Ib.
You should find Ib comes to -2.0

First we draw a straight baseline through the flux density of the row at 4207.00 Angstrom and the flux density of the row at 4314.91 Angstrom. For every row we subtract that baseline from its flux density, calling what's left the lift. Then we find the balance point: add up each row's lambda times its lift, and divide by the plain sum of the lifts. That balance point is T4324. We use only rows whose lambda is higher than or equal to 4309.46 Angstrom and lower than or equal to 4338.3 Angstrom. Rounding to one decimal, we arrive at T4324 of 4328.9 Angstrom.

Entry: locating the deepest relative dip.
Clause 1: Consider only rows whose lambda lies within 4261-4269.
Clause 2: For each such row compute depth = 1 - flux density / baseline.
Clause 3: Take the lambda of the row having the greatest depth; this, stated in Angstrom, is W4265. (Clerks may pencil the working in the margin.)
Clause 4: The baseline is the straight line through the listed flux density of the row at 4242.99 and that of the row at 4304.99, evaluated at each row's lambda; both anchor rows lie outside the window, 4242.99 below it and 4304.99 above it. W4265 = 4268.47 Angstrom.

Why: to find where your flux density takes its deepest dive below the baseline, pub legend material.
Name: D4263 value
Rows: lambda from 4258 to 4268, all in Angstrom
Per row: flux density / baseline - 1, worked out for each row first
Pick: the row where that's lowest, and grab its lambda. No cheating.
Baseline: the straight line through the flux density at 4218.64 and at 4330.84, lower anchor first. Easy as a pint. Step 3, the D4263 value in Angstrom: 4267.49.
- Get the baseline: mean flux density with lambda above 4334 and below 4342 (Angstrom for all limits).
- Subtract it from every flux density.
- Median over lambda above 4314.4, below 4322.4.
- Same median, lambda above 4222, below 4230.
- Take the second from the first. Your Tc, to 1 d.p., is 1.1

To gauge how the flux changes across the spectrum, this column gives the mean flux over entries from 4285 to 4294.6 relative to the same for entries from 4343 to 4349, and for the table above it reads 0.80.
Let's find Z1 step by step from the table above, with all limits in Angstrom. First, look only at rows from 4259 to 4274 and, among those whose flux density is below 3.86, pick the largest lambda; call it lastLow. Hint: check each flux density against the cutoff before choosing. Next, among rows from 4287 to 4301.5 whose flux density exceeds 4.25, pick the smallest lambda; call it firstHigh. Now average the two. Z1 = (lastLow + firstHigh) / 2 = 4282.3 Angstrom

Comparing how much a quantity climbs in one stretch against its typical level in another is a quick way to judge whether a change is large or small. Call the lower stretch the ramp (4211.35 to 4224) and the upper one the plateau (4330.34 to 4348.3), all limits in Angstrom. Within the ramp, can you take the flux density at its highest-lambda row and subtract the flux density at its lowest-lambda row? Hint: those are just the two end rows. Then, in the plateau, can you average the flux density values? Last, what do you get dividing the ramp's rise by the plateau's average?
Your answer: -0.16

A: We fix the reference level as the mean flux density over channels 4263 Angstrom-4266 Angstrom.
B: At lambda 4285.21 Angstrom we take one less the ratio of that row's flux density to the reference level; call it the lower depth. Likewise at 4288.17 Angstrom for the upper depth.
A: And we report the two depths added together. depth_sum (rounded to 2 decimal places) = 0.54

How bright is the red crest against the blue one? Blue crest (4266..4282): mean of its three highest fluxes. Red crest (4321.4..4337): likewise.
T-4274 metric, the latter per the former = 1.25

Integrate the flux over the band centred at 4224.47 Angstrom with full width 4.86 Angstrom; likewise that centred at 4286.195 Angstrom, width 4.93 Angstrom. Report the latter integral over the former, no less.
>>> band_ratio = 1.0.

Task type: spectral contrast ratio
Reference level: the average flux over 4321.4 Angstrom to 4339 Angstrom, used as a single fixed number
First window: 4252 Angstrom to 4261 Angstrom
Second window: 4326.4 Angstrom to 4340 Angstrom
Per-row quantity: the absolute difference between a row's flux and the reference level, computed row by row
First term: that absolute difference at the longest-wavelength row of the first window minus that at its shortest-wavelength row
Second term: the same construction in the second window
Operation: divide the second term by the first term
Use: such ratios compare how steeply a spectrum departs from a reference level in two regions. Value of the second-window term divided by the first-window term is -1.5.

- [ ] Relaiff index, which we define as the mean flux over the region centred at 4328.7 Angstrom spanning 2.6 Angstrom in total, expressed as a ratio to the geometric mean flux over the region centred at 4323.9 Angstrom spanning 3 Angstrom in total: 0.99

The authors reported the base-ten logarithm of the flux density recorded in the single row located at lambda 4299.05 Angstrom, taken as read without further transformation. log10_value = 0.499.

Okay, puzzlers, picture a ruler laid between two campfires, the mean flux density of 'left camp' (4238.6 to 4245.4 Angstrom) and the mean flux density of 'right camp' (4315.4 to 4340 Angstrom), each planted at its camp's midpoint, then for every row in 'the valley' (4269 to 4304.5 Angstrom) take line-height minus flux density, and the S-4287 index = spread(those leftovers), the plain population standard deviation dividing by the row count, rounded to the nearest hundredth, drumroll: 0.44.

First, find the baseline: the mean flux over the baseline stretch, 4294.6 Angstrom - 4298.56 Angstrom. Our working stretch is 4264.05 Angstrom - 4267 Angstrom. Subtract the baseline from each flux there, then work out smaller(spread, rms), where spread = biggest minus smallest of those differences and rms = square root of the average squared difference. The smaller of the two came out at 1.1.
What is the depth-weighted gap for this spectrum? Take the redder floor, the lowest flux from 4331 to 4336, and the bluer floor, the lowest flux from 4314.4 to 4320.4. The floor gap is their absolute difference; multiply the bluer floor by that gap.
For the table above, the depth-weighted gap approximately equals 1.6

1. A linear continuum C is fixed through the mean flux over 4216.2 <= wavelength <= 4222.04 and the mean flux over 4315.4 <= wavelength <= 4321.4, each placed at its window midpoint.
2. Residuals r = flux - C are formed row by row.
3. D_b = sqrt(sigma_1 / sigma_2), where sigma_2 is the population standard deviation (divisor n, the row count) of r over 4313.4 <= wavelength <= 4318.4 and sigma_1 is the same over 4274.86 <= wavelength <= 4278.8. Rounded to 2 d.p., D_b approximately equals 1.03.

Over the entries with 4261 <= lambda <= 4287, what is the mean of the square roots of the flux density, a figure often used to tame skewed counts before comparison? 2.04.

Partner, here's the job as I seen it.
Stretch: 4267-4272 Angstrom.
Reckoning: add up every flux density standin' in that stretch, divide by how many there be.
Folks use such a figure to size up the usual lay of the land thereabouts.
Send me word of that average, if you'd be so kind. 4.1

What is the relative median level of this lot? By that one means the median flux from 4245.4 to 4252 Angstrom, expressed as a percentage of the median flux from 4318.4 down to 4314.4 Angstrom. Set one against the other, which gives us 93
